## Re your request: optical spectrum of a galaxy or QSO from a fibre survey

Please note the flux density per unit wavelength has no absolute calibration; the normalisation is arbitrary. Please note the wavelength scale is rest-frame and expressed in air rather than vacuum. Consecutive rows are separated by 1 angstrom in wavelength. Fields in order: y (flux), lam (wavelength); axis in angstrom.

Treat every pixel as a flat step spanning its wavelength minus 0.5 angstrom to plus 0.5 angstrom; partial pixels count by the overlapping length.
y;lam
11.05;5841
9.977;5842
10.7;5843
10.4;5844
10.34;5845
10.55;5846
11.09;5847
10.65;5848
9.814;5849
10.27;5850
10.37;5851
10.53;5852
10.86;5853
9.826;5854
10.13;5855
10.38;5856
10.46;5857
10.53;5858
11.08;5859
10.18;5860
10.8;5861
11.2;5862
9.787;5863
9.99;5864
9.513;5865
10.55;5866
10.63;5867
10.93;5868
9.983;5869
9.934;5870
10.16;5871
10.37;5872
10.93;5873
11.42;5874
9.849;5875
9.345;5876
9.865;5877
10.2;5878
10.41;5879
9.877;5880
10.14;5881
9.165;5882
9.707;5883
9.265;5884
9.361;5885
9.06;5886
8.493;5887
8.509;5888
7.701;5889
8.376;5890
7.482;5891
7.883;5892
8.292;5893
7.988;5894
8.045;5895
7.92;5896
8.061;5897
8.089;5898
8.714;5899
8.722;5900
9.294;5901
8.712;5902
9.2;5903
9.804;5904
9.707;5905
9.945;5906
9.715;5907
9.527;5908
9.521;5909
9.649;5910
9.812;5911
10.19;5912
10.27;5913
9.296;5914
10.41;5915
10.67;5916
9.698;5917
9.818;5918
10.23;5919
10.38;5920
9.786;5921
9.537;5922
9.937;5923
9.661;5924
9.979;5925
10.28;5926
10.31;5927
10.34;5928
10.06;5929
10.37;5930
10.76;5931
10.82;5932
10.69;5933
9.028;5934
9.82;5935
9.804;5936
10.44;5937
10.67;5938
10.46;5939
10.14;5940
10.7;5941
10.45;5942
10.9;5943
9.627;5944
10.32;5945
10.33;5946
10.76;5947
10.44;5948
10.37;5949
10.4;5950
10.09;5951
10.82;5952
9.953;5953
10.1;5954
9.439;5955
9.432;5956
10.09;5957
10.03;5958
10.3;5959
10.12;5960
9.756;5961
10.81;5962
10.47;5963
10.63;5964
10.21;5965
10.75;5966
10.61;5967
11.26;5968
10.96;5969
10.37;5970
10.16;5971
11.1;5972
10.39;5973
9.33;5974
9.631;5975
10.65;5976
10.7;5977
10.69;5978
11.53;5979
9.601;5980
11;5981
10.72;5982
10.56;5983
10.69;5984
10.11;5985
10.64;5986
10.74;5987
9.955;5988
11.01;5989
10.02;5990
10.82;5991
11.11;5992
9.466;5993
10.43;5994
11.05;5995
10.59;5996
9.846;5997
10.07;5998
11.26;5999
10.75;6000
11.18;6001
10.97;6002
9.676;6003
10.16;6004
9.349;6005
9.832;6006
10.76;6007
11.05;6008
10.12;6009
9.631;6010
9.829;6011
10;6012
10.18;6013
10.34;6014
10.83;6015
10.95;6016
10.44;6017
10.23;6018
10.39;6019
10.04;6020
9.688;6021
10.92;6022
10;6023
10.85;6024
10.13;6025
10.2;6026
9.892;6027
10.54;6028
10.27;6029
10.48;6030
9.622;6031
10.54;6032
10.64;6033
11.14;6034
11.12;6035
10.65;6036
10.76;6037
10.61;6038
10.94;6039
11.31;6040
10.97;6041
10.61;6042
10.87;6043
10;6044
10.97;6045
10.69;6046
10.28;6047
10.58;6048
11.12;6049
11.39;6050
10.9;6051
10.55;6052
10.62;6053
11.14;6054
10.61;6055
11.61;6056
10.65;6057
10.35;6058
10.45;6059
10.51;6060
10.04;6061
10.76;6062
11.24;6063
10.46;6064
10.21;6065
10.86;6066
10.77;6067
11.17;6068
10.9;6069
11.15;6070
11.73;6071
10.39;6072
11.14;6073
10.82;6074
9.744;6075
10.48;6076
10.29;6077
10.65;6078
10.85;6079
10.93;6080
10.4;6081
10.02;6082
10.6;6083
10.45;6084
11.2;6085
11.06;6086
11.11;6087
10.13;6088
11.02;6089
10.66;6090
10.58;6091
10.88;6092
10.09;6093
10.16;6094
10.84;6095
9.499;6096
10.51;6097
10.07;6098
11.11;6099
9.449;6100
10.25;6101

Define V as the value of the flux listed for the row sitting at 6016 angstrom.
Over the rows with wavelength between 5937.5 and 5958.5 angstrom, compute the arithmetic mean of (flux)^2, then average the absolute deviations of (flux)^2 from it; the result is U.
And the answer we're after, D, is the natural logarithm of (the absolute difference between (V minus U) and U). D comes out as 0.9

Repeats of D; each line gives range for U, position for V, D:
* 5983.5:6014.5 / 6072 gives 2.3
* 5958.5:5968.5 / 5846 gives 1.1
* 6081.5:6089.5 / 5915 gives 1.9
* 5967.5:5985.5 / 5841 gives 2.1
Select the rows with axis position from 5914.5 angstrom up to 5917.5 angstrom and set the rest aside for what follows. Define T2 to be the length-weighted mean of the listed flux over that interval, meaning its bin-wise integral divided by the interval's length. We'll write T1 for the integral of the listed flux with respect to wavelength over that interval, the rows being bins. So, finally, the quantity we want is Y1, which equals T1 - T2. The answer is 20.5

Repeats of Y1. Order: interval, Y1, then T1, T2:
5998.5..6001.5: 22.1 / 33.2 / 11.1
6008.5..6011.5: 19.7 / 29.6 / 9.9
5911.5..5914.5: 19.8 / 29.8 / 9.9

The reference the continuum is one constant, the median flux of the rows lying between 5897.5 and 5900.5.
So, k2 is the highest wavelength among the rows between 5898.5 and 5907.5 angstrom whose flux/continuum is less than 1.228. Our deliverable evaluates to 5907 angstrom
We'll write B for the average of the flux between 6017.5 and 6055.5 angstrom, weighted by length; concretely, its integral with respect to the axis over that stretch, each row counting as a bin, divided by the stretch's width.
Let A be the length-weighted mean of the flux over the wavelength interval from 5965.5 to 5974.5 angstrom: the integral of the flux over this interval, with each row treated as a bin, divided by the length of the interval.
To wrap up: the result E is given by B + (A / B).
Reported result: 11.6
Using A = 10.5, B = 10.6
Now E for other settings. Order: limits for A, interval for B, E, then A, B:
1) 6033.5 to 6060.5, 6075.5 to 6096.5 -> 11.6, 10.8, 10.6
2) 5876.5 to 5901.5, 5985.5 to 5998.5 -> 11.3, 8.8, 10.4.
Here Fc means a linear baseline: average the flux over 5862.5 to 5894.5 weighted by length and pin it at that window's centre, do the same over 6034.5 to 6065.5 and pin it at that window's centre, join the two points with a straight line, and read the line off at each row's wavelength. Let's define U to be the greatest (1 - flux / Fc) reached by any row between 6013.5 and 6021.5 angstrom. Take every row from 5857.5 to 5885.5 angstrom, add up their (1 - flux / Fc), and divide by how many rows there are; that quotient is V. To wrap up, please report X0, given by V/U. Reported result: -0.9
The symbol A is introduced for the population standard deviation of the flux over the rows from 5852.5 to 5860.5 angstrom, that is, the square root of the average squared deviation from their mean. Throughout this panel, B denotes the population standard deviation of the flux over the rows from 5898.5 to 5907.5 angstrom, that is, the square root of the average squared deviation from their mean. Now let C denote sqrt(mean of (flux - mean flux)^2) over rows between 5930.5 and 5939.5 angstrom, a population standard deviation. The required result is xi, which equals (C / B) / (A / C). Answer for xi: 1.80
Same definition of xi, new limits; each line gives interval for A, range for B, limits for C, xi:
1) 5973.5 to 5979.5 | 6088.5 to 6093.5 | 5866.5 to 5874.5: 1.03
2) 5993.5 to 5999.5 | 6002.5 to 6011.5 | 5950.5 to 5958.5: 0.65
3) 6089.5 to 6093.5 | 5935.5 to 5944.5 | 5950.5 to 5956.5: 1.92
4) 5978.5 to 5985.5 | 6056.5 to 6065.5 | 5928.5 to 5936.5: 1.78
